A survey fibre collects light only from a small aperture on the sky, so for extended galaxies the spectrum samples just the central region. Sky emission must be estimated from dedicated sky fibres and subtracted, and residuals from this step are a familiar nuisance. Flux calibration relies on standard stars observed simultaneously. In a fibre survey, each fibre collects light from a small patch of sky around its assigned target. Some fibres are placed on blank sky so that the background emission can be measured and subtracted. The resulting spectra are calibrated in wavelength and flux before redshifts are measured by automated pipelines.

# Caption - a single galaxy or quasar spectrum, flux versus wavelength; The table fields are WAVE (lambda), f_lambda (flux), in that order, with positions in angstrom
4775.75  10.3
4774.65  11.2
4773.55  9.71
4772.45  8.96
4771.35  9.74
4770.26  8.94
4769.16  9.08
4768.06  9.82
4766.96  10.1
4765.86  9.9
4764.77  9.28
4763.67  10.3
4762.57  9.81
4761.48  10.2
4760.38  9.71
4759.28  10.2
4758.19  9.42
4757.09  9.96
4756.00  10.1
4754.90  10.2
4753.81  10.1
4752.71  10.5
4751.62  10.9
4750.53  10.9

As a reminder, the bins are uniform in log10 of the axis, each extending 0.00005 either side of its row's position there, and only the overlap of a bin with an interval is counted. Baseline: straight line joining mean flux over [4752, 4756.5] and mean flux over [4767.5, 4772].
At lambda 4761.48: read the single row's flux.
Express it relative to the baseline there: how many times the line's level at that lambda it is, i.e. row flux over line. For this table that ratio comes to 1.04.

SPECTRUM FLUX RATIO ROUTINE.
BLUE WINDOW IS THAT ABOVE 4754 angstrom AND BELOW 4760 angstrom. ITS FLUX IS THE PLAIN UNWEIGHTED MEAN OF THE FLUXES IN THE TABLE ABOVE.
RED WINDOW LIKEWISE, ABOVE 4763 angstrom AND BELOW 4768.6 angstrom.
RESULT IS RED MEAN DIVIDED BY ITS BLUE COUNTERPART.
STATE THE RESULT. 0.99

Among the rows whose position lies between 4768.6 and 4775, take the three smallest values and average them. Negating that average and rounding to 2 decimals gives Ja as -8.99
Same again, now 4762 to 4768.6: -9.64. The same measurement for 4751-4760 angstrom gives -9.83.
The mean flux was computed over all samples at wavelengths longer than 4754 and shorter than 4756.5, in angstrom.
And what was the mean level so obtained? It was 10.1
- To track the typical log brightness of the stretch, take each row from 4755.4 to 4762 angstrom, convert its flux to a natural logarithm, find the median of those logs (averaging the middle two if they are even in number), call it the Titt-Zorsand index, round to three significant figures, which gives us 2.31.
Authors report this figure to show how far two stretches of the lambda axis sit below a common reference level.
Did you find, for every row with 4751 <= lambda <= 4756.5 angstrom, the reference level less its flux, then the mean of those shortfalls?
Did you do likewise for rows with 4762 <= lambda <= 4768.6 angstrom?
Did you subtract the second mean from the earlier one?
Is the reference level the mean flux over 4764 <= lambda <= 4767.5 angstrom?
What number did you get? -0.5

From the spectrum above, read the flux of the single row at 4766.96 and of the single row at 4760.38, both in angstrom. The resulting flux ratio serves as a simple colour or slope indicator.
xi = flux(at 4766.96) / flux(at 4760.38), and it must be 1.04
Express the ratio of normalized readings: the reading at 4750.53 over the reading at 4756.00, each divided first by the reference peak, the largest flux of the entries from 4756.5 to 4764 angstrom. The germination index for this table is 1.08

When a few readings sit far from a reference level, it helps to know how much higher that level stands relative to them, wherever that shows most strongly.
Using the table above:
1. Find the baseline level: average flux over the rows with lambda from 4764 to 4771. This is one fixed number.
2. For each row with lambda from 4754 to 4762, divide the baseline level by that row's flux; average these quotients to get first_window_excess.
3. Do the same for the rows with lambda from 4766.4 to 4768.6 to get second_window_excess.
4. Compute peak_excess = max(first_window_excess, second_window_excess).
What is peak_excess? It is 0.96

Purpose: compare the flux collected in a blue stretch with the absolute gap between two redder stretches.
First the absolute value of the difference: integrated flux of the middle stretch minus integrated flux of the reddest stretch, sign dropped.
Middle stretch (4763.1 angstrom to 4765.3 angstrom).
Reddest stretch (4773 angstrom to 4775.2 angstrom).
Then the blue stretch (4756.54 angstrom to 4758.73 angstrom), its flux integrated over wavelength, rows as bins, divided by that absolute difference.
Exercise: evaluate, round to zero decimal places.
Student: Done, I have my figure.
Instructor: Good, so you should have 14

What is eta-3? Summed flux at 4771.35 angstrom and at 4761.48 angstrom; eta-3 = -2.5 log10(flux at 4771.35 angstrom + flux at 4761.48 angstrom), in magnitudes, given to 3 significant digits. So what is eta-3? -3.25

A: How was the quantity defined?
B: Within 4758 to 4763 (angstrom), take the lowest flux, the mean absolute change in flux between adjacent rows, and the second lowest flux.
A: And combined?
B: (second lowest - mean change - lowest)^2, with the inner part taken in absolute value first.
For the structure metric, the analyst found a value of 0.061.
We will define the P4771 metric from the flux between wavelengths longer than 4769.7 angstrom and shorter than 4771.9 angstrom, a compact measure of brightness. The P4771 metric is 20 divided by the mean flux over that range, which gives 2.14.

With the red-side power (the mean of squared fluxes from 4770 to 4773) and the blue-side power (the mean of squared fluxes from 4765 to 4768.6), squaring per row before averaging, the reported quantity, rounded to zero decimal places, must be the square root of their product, 92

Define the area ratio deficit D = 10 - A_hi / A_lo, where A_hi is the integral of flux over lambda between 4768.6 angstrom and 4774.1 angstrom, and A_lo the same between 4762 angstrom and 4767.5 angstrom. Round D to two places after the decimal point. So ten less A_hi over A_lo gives 9.06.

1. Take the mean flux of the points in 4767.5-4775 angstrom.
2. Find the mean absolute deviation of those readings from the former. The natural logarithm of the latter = -0.60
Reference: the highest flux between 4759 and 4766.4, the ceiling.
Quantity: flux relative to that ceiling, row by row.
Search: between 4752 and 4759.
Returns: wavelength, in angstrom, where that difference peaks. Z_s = 4752.71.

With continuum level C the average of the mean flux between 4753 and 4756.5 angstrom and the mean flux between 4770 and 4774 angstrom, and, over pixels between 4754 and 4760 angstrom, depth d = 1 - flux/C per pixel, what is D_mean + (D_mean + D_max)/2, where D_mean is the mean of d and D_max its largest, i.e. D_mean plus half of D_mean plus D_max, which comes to -0.02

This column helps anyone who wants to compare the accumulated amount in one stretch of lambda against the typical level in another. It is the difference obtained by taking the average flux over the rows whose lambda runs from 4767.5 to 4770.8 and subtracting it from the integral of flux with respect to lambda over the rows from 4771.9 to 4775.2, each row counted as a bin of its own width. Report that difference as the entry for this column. 23.6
